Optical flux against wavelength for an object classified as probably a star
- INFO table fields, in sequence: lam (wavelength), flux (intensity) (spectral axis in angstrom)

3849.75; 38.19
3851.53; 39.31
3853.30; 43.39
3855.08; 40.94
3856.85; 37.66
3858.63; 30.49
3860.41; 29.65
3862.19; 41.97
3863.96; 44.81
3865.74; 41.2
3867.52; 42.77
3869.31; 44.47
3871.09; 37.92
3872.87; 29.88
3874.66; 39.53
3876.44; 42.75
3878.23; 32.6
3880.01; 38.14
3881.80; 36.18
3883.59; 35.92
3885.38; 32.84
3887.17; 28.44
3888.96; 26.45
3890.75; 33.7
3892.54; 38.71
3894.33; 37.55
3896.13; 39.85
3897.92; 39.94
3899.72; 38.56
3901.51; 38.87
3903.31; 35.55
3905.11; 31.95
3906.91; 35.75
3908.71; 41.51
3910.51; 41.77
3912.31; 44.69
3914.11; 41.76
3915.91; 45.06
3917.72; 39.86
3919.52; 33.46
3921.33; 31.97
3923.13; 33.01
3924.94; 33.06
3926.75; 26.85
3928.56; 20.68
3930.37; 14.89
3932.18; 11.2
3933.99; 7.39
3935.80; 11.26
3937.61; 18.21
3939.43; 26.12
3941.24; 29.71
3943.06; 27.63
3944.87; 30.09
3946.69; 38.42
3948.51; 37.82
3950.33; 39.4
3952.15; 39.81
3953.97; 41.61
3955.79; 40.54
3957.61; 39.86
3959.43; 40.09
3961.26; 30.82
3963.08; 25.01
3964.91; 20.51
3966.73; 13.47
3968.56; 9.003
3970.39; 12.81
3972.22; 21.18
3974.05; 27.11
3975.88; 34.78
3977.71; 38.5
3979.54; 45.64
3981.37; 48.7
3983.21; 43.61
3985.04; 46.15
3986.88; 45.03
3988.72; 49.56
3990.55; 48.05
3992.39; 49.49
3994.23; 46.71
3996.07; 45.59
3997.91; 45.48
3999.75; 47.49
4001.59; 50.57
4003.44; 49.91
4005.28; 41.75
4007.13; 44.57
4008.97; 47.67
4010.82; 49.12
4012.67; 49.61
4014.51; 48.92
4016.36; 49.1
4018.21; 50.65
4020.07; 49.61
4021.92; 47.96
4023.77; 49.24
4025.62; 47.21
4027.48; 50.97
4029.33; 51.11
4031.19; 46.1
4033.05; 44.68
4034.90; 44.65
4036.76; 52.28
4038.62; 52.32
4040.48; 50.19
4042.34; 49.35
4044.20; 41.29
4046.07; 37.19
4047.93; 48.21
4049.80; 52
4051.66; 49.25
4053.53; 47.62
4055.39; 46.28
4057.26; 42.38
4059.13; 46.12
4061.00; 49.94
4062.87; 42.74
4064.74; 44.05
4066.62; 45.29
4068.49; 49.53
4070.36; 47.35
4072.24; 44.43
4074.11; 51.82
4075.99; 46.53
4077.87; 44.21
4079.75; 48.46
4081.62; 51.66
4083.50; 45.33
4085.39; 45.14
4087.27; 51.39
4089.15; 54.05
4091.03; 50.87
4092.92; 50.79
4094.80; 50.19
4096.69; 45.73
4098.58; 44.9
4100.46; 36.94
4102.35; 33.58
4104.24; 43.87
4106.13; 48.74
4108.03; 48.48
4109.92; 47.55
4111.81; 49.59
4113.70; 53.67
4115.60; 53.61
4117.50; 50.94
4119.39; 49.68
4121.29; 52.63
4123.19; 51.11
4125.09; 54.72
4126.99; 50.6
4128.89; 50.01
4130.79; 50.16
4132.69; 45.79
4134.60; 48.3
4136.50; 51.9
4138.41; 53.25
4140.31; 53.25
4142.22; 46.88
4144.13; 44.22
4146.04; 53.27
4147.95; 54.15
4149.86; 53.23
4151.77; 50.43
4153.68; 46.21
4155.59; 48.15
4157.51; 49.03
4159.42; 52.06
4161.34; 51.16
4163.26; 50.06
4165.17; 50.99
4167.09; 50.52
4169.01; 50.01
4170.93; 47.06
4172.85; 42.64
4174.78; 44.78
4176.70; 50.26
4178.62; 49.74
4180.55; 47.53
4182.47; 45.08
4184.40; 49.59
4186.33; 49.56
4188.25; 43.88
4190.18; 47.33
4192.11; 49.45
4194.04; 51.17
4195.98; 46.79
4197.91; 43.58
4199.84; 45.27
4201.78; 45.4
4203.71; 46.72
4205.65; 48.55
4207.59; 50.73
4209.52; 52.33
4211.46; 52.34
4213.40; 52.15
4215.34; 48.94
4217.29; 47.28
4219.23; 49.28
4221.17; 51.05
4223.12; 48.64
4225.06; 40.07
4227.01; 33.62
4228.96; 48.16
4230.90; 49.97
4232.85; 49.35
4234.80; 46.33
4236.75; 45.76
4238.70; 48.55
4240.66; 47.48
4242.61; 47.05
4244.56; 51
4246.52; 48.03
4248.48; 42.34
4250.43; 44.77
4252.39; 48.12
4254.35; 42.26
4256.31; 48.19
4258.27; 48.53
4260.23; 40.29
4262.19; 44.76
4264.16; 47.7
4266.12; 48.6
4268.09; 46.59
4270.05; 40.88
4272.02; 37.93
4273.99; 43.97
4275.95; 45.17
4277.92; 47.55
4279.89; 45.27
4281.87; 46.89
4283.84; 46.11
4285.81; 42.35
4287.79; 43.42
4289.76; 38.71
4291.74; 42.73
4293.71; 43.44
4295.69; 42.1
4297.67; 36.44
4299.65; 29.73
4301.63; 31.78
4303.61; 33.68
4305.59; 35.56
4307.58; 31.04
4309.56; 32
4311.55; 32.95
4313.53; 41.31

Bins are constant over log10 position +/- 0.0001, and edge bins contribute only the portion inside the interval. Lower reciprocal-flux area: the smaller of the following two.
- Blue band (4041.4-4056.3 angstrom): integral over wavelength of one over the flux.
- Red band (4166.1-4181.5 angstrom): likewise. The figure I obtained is 0.323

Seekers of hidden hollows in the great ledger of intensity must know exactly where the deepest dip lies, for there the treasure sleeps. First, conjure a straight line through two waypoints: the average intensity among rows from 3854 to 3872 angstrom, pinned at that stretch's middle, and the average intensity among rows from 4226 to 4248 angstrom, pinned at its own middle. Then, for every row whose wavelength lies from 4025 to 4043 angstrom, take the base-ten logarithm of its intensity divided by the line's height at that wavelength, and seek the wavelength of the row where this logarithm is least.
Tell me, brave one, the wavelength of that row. 4034.90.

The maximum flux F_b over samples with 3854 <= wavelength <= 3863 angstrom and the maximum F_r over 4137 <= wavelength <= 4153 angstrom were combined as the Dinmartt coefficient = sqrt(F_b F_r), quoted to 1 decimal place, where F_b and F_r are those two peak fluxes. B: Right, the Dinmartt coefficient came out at 47.7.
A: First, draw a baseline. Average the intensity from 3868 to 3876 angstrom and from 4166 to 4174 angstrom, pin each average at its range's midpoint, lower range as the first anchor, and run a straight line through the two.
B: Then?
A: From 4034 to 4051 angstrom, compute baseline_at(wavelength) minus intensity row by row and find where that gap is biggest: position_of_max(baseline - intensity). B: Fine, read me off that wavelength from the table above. 4046.07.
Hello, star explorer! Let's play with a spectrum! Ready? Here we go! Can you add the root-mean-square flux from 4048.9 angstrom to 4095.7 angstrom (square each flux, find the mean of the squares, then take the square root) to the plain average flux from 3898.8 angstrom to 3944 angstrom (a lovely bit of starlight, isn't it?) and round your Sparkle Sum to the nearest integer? 78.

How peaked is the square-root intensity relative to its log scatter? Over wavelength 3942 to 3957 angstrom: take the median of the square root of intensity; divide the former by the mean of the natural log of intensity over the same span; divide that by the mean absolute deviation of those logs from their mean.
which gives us 15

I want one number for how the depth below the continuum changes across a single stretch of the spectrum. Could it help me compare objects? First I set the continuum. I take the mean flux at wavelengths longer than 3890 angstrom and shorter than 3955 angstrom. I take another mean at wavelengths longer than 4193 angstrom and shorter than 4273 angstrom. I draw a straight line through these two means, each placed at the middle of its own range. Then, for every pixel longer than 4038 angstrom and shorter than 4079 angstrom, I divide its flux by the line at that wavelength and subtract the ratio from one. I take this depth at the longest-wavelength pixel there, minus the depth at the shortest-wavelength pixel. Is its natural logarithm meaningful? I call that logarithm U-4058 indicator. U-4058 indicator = -1.3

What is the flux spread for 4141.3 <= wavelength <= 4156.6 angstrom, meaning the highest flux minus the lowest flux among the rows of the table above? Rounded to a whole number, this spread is 10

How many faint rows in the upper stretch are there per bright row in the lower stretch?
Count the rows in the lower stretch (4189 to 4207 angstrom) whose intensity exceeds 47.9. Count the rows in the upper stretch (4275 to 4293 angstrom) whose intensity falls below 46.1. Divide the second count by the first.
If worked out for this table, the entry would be 2.0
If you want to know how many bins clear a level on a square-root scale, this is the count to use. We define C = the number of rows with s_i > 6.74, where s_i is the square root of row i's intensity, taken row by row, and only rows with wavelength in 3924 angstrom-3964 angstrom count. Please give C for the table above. 0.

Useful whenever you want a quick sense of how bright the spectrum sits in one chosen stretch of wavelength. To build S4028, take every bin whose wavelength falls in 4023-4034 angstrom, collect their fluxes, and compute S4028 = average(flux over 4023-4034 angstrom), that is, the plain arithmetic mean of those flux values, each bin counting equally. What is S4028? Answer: 48.2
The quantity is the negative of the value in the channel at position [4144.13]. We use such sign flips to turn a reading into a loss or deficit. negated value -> -44.2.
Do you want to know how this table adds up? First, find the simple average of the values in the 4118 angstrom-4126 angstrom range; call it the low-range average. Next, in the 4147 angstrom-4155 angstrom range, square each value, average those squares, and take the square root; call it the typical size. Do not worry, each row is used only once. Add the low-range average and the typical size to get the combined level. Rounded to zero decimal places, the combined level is 103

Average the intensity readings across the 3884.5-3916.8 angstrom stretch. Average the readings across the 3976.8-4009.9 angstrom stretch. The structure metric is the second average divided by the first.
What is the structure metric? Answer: 1.24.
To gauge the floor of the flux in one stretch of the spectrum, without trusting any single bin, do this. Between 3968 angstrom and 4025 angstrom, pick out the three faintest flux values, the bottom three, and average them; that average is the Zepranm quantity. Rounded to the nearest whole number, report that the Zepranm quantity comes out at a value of 14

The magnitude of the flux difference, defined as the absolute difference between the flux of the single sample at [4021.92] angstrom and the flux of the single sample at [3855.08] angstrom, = 7.0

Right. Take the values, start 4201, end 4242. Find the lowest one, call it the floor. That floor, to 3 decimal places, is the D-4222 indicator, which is 33.620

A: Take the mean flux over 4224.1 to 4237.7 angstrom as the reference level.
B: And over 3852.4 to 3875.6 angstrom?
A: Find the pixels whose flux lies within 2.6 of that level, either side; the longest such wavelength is 3869.31 angstrom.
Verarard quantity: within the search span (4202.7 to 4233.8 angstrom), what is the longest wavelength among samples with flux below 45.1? 4227.01 angstrom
